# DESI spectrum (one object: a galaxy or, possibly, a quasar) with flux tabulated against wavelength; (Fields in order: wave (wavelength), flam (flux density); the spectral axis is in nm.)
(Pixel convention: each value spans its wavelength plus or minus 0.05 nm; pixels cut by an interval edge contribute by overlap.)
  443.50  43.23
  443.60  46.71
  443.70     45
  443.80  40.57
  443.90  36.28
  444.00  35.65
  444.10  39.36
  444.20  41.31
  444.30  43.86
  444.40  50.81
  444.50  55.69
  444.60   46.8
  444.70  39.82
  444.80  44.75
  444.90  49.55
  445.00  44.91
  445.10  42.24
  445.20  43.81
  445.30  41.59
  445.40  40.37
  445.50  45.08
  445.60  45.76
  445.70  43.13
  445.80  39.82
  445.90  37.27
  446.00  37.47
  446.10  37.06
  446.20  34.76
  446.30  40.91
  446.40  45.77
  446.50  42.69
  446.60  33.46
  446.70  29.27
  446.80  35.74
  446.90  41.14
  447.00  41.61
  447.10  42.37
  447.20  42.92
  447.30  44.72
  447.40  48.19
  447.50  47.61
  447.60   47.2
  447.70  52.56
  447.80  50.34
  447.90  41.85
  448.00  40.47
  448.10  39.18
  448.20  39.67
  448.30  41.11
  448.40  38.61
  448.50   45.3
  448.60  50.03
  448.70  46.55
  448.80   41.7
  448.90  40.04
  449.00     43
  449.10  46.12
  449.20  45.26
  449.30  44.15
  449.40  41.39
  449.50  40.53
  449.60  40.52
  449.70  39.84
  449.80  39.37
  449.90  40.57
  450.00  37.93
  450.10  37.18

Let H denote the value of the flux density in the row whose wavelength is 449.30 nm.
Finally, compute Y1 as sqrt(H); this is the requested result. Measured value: 6.6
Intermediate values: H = 44.15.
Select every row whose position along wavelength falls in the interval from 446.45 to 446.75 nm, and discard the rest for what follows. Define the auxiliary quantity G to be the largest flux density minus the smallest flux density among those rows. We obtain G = 13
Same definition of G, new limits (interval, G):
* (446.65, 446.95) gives 12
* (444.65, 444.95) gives 10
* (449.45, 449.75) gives 1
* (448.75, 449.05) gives 3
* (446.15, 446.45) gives 11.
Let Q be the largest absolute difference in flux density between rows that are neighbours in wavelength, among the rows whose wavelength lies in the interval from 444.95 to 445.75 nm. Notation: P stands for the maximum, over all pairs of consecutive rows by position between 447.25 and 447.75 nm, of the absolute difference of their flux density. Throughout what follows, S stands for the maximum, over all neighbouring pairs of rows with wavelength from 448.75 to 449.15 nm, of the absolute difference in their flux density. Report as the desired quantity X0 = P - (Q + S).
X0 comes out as -2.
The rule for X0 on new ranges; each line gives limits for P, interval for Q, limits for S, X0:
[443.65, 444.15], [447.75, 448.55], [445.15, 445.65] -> -9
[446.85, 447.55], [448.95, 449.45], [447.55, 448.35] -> -8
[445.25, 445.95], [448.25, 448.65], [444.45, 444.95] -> -11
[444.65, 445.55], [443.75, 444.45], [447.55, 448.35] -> -11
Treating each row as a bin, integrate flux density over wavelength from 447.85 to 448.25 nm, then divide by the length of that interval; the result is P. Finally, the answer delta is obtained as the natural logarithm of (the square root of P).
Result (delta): 1.85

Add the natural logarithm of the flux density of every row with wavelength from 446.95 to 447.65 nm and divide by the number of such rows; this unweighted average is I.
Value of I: 3.80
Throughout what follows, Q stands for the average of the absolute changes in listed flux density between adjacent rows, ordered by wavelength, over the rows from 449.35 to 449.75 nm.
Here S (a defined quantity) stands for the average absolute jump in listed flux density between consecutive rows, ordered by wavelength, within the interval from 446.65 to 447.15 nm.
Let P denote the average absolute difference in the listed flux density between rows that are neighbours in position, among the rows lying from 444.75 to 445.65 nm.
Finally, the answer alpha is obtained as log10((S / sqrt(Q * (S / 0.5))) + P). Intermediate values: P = 2.8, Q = 0.5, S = 3.3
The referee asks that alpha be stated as 0.66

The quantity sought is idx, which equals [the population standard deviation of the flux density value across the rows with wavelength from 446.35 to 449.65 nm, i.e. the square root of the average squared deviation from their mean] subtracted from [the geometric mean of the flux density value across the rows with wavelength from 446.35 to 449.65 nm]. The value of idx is 37.8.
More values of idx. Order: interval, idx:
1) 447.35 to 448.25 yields 40.3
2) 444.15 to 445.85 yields 40.4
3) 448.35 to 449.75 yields 39.8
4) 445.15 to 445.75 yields 41.4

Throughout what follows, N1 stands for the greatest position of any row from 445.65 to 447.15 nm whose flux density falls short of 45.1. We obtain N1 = 447.10 nm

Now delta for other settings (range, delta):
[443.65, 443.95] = 1.85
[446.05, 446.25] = 1.79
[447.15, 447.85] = 1.93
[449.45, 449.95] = 1.85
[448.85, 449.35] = 1.89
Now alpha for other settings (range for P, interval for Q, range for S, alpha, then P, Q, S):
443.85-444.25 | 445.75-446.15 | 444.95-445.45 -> 0.48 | 2.1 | 1.1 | 1.9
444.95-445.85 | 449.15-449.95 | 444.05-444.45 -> 0.57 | 2.4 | 1.0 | 3.8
